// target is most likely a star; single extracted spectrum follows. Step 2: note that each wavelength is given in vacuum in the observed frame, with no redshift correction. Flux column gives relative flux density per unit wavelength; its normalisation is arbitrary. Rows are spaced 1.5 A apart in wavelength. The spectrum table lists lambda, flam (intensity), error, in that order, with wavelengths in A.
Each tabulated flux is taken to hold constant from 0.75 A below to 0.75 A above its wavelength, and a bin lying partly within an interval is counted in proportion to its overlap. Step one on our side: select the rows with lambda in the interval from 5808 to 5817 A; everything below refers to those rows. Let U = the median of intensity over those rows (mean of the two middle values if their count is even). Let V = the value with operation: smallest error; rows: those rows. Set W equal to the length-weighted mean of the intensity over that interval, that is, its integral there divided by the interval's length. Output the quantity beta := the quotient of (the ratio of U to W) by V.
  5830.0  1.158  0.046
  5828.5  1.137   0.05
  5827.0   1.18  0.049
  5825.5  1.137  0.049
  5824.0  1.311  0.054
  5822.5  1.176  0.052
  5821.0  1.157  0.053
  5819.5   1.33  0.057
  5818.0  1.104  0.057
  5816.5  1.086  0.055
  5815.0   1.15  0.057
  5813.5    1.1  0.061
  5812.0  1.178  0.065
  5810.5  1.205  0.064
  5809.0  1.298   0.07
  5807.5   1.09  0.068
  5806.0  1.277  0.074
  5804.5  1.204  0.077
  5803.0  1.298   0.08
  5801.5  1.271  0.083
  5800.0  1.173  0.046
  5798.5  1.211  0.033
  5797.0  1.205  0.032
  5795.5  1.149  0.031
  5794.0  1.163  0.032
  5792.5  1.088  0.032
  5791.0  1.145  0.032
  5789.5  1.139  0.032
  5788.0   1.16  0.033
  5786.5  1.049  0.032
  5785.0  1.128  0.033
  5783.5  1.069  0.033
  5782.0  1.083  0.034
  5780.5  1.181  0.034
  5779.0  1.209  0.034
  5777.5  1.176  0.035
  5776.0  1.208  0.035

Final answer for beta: 18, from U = 1.16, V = 0.055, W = 1.17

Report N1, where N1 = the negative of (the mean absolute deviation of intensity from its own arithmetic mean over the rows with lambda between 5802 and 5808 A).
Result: -0.070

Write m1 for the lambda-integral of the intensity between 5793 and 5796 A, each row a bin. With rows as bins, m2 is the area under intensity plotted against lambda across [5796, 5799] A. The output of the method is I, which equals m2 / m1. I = 1.045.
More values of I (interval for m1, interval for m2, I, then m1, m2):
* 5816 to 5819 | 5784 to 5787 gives 0.977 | 3.35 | 3.27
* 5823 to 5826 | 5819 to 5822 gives 1.003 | 3.68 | 3.69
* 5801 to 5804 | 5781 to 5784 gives 0.849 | 3.84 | 3.26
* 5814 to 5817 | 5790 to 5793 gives 1.001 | 3.36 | 3.36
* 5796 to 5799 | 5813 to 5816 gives 0.934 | 3.61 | 3.37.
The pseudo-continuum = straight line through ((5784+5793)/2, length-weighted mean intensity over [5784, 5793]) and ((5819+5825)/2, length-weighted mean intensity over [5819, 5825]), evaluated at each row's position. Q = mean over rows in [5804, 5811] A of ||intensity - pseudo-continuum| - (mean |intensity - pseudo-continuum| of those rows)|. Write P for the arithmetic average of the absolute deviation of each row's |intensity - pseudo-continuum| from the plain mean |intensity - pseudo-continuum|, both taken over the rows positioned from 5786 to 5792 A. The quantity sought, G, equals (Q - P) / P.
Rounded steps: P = 0.0173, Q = 0.038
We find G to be 1.2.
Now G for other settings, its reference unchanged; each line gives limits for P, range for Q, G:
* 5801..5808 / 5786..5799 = -0.3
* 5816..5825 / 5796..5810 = 0.4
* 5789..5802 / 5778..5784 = 0.8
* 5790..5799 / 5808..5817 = 1.3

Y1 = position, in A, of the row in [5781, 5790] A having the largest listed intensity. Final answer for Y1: 5788.0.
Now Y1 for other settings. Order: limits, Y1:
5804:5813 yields 5809.0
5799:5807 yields 5803.0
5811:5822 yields 5819.5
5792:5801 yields 5798.5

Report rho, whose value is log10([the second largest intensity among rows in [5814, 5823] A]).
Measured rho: 0.070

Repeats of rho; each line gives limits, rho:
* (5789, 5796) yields 0.060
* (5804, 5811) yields 0.106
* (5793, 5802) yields 0.083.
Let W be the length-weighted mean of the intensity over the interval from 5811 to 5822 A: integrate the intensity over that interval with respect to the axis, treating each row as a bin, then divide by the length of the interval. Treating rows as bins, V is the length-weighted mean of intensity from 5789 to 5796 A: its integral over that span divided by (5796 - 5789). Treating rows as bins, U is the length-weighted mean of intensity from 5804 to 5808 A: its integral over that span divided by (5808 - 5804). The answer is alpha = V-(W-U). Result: 1.17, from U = 1.20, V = 1.14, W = 1.16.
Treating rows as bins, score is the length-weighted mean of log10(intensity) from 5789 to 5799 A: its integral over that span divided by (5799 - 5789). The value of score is 0.063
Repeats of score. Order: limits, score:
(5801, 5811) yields 0.091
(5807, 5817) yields 0.064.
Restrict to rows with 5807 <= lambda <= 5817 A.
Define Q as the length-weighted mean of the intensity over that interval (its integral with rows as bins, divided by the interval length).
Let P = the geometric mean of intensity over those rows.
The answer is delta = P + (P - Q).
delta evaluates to 1.15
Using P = 1.16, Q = 1.16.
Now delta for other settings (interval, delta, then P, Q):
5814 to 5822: 1.16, 1.16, 1.16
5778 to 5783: 1.16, 1.16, 1.15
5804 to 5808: 1.18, 1.19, 1.20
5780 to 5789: 1.11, 1.11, 1.11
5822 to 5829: 1.18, 1.19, 1.19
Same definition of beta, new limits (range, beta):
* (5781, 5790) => 31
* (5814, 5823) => 19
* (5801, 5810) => 15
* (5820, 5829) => 20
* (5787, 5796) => 33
